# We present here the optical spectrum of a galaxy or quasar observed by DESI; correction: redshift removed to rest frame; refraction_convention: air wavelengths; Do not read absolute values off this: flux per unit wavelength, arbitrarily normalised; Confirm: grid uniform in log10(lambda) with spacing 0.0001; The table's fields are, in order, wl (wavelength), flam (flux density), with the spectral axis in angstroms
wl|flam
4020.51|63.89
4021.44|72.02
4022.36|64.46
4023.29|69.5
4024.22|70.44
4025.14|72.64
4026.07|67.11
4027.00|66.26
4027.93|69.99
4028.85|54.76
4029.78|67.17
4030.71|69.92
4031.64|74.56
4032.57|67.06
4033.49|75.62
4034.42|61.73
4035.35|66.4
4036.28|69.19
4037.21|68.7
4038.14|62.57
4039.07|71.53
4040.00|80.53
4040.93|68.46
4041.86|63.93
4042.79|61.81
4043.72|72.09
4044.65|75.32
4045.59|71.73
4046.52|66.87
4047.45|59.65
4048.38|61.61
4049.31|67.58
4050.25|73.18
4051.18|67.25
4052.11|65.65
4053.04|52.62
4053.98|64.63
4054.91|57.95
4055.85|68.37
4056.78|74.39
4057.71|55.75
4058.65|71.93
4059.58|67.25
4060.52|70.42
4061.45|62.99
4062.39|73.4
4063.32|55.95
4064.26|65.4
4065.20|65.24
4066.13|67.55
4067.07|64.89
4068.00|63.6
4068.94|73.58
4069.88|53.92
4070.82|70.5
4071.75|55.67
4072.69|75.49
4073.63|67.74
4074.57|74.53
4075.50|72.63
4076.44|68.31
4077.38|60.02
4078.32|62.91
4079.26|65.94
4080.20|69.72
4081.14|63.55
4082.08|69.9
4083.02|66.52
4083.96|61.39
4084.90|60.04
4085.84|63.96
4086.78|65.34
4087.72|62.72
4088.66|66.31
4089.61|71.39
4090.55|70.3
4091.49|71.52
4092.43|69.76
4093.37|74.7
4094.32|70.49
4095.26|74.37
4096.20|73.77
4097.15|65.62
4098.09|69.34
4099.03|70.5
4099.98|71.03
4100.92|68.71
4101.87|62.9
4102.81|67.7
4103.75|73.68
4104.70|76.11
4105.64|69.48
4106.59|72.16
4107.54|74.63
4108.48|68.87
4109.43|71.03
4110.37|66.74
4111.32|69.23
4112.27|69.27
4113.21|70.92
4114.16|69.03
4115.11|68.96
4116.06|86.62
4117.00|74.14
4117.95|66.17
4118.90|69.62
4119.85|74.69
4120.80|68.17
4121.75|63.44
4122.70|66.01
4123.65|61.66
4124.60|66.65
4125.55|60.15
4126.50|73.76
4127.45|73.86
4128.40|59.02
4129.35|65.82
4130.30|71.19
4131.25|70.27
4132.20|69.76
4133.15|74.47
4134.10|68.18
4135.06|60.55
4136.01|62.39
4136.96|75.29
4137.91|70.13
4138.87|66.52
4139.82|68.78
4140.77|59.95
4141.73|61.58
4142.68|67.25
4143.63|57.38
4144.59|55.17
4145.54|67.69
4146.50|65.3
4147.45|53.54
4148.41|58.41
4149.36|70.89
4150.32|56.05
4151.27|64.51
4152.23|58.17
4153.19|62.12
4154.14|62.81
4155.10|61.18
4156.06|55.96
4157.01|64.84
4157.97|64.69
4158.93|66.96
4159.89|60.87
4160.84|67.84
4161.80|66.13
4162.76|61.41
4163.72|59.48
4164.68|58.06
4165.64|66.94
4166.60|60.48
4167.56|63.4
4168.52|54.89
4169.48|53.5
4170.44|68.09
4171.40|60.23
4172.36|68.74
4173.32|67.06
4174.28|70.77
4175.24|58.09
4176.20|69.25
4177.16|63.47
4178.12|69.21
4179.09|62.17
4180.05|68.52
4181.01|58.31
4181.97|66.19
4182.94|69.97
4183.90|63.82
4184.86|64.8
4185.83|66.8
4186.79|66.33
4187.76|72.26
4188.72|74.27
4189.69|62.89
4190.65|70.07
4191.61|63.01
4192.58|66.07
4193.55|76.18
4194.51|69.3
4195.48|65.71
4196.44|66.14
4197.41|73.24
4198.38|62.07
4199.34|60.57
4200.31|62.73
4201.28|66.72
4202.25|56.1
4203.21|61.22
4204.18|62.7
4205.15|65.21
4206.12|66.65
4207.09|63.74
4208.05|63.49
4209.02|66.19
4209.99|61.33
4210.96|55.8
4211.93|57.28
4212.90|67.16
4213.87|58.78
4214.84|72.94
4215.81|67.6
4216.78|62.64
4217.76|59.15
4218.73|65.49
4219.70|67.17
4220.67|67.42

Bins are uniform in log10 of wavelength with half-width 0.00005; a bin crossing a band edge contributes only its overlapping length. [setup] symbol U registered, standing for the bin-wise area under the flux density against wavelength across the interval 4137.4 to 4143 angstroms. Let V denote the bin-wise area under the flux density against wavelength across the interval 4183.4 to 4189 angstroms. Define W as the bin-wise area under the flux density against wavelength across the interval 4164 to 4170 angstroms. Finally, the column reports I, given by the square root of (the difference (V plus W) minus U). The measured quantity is 19.2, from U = 368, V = 380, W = 357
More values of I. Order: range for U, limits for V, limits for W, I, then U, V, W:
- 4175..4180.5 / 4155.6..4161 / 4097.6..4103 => 18.8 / 360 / 342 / 370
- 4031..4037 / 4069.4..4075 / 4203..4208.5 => 17.5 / 415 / 371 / 352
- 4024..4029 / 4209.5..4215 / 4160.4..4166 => 18.8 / 338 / 339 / 353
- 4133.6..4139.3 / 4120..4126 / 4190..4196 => 20.4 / 383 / 389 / 410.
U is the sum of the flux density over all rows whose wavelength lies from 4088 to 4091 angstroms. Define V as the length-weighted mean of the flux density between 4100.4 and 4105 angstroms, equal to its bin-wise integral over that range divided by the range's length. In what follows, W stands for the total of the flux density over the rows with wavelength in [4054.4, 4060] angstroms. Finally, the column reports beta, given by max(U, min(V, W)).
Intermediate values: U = 208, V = 69.6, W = 396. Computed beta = 208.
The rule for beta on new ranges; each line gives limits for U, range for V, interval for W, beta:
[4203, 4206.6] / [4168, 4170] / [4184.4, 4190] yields 256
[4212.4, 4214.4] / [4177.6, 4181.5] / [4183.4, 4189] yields 126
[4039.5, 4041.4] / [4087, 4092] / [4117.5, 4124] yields 149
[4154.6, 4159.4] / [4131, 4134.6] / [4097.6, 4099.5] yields 314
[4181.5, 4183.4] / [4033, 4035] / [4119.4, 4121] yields 136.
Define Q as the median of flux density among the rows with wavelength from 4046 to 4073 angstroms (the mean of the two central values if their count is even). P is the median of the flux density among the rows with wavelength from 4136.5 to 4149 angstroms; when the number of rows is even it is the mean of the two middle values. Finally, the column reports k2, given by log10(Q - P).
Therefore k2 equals -0.5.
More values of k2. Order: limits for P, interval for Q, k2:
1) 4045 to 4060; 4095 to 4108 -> 0.6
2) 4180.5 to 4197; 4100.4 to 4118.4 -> 0.5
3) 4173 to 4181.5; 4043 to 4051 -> 0.4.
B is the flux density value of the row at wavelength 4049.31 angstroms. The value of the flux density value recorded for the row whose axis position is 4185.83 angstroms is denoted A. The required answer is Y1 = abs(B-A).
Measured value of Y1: 0.8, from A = 66.8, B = 67.58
